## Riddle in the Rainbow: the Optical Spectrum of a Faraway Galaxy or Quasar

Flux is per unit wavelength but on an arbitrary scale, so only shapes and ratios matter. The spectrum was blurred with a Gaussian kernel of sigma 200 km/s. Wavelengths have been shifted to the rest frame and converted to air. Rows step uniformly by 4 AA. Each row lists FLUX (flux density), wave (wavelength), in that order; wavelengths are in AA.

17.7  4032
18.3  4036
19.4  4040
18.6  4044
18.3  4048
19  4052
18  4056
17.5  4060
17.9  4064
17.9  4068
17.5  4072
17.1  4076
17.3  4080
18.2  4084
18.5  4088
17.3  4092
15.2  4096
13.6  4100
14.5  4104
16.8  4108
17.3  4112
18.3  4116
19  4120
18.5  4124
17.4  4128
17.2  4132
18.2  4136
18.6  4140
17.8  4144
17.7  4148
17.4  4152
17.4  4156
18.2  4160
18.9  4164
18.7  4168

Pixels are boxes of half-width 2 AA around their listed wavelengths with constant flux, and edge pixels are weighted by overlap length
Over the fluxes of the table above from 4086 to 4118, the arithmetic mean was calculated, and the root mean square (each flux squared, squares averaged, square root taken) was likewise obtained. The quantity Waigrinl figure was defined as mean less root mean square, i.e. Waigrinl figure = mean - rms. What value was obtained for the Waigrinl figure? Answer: -0.086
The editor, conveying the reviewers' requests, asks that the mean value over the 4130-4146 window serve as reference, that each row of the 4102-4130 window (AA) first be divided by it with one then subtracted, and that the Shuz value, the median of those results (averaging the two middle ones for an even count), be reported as -0.031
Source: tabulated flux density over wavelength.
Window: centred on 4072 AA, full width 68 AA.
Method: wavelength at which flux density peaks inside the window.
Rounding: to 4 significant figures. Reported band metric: 4040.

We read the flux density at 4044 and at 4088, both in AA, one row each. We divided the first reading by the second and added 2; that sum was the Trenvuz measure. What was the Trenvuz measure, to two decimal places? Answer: 3.01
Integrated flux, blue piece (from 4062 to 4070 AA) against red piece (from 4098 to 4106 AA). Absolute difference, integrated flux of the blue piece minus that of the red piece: 31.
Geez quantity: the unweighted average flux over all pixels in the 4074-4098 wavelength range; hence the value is 17.3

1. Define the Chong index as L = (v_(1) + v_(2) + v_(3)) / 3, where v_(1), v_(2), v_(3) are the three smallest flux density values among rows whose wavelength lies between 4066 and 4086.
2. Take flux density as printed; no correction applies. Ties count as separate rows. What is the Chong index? 17.3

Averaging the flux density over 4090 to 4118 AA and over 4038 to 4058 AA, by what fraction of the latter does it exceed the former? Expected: 0.13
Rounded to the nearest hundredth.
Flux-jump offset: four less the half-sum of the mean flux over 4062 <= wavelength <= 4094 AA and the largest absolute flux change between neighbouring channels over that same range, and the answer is -5.46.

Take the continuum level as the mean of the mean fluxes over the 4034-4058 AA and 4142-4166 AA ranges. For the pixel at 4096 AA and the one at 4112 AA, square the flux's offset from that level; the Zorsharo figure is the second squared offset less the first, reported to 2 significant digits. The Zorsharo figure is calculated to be -8.4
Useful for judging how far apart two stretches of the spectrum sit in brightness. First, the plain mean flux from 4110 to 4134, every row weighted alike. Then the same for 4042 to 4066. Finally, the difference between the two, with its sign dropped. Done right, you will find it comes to 0.27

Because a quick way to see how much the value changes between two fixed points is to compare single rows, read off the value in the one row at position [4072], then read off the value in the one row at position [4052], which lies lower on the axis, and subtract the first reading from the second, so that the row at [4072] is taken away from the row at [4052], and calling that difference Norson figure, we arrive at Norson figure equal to 1.5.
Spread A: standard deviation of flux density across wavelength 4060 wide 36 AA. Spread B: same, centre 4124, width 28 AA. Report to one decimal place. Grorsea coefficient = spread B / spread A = 1.2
